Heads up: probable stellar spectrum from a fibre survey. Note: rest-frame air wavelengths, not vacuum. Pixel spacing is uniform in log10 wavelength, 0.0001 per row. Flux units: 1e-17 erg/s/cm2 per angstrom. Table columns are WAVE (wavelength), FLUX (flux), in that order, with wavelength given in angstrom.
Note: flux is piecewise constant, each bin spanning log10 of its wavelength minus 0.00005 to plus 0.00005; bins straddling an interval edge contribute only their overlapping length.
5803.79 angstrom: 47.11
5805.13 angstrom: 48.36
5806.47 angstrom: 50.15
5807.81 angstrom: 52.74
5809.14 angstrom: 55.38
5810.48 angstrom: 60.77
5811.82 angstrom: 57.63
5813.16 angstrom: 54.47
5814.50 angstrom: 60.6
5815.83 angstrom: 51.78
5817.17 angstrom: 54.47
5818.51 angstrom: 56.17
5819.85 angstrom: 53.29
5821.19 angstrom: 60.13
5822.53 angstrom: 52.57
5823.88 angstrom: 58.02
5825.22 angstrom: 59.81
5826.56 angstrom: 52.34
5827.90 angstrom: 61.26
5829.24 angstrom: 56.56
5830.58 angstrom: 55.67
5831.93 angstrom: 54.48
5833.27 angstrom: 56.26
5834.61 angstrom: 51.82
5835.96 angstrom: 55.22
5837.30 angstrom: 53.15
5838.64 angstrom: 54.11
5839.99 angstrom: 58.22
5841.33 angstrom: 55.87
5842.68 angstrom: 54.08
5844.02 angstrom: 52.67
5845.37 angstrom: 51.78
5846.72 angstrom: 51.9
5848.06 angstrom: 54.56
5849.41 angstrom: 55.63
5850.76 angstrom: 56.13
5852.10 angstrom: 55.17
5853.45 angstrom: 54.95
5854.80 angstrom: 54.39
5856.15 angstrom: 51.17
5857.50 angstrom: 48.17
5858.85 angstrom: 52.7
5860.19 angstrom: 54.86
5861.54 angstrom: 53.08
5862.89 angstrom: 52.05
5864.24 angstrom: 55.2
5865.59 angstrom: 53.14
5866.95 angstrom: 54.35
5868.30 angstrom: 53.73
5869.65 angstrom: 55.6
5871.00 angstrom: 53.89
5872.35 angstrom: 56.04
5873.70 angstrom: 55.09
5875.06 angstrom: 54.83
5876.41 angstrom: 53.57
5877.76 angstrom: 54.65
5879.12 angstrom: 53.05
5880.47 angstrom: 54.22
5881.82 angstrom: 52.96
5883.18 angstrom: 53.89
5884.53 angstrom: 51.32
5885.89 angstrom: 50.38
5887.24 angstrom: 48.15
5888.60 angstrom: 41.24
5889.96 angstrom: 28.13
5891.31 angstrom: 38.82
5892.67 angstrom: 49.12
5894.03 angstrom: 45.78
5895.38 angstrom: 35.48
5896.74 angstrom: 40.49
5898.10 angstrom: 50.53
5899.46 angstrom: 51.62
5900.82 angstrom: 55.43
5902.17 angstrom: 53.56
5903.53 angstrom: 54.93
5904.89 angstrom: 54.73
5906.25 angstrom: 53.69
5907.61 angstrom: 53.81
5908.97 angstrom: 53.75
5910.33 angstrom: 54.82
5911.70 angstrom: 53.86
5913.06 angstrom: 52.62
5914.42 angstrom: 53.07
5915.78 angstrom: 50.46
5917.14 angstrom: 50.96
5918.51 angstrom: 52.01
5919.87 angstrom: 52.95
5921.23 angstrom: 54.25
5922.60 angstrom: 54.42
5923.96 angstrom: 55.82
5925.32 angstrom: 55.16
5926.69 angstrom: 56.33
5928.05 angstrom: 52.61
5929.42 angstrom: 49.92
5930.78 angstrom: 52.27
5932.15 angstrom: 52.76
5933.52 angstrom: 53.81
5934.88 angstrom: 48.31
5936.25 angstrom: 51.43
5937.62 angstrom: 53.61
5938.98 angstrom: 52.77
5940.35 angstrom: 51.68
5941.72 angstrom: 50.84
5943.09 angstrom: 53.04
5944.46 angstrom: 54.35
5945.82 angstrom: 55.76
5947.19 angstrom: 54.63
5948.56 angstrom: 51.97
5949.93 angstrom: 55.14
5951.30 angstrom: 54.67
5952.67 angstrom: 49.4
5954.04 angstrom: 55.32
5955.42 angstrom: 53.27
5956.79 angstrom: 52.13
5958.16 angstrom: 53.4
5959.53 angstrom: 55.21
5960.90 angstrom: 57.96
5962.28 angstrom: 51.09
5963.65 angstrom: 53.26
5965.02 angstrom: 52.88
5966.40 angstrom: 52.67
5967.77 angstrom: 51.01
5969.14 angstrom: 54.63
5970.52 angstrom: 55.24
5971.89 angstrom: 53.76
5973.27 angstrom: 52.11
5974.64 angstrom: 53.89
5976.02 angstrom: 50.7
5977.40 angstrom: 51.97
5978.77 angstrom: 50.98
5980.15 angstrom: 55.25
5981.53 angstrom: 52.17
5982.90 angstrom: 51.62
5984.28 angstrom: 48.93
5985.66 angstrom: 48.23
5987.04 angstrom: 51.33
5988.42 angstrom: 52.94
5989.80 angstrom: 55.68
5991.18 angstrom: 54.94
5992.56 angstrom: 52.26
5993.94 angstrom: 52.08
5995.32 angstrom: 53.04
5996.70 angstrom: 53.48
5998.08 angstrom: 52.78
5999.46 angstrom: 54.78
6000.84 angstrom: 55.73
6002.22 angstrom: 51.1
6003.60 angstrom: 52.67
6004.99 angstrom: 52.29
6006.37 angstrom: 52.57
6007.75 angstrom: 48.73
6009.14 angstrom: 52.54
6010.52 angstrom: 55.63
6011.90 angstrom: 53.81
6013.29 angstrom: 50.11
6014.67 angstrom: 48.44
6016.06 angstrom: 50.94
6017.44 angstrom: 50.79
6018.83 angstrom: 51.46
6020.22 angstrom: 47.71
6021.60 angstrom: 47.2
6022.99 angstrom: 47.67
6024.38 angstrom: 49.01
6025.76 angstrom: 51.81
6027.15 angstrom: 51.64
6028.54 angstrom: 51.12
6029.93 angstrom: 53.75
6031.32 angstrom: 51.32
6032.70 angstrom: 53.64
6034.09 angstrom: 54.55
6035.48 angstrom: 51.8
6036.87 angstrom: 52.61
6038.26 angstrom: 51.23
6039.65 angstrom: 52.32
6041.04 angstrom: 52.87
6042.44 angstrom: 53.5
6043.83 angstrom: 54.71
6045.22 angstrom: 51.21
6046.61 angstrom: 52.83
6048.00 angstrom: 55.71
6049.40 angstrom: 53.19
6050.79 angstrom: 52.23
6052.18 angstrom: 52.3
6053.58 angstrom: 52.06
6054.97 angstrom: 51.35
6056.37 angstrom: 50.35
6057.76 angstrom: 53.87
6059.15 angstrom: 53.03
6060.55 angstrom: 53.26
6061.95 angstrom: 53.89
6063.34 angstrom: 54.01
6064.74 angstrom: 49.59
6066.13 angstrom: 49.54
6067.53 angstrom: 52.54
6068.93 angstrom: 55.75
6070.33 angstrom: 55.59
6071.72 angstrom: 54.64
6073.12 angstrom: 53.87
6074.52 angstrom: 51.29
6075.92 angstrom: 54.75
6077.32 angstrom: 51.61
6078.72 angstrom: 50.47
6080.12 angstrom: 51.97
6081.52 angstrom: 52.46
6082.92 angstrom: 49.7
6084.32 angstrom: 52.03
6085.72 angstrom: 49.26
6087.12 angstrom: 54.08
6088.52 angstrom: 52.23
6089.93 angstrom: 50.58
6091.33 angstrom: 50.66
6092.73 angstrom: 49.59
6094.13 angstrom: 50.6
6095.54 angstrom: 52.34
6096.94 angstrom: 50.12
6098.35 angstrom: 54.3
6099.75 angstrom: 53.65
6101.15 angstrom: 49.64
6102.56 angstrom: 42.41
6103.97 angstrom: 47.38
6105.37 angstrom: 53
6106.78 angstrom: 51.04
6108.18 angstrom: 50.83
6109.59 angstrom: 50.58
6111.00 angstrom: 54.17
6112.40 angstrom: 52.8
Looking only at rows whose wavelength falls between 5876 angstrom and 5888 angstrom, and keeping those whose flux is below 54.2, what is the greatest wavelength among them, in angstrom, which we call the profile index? 5887.24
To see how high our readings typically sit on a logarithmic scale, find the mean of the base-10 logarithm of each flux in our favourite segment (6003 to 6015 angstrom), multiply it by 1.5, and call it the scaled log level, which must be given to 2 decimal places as 2.57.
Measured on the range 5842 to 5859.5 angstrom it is 2.59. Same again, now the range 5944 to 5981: 2.59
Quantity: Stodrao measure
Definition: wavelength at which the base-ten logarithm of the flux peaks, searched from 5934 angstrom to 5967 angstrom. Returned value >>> 5960.90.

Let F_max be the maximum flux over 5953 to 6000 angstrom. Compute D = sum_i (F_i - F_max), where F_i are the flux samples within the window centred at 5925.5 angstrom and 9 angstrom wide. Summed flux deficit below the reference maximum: -27.2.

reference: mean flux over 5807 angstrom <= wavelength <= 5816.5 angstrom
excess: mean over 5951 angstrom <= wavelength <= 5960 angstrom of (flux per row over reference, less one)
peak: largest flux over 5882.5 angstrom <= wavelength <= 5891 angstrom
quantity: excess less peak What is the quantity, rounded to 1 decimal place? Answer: -53.9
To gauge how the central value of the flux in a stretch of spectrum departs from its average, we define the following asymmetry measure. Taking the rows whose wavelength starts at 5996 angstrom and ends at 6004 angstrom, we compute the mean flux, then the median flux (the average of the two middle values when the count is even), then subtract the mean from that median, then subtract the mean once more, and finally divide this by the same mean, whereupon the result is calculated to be -1.01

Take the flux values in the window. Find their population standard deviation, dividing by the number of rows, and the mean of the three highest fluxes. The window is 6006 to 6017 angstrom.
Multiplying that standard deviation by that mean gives 126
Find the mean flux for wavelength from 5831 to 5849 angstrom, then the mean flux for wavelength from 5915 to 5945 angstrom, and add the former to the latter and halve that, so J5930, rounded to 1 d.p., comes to 53.4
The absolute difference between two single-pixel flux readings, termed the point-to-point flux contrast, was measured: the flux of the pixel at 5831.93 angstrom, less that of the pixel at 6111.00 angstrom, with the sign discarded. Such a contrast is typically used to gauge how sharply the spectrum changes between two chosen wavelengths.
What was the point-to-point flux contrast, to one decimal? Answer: 0.3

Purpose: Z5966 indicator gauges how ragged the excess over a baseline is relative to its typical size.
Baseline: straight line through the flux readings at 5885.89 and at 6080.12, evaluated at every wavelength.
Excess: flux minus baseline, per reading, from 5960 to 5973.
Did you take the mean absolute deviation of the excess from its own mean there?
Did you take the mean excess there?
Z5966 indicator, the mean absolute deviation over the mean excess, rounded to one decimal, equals 0.6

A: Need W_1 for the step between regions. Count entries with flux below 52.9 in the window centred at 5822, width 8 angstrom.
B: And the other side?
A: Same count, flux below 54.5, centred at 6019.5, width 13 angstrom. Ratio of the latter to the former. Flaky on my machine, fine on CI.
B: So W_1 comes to 10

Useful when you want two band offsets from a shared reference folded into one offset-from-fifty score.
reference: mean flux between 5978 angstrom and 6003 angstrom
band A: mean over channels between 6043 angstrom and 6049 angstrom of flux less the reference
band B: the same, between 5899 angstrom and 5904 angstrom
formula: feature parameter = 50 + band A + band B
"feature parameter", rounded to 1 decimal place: 52.2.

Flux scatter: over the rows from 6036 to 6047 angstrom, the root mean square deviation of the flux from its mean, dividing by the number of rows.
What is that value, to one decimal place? 1.1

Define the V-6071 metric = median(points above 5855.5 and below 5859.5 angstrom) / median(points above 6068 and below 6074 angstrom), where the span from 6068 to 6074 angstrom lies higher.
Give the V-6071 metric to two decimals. 0.93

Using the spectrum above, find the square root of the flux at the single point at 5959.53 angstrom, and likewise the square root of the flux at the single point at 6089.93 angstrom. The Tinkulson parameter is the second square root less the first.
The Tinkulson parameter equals -0.32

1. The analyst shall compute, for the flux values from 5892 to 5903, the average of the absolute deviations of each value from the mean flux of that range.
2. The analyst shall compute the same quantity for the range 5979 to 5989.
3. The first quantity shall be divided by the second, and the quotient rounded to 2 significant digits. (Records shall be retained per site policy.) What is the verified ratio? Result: 3.1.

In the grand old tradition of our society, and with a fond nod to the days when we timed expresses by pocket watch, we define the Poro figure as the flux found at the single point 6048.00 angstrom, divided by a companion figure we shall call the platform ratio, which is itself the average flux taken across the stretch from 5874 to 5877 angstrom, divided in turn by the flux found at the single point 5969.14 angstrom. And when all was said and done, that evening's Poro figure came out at 56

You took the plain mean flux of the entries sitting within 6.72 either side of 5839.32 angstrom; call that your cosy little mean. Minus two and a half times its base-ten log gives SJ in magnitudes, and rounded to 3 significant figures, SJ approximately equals -4.34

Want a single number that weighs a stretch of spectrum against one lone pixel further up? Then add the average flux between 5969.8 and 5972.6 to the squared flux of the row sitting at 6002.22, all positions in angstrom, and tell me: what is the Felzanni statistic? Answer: 2666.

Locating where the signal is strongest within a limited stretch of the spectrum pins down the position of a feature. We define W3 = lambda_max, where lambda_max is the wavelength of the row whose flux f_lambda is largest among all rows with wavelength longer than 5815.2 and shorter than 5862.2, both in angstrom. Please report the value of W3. 5827.90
